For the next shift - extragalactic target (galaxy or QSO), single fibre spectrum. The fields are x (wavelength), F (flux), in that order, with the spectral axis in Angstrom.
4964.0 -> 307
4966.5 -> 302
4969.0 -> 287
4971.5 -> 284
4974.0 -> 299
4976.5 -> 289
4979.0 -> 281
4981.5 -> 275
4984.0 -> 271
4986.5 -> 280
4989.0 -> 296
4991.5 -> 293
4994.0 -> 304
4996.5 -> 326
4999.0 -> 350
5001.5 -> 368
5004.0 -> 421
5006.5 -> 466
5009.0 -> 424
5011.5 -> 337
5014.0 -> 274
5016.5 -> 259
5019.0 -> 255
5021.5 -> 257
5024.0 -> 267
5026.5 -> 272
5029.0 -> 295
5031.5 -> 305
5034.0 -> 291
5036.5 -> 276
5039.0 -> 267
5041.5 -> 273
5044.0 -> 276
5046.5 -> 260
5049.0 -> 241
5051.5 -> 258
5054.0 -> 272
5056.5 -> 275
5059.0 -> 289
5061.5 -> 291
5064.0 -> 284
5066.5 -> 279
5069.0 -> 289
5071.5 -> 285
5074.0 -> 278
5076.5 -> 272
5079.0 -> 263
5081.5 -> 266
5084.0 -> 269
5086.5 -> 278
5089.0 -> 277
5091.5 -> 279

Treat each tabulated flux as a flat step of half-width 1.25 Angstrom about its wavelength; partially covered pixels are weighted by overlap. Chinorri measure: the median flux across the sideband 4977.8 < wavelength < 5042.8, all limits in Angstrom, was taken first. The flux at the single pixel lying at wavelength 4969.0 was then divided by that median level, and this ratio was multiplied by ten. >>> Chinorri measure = 10.0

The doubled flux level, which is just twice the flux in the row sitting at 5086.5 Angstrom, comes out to 556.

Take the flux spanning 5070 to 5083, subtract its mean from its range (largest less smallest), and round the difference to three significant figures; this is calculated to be -251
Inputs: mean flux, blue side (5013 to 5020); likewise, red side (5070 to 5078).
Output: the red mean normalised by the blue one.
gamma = 1.06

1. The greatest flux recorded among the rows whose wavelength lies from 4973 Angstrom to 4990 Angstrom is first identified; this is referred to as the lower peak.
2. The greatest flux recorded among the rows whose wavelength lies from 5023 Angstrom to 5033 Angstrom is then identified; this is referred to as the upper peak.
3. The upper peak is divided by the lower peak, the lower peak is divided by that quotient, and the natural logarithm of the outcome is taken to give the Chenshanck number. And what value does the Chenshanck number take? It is 5.68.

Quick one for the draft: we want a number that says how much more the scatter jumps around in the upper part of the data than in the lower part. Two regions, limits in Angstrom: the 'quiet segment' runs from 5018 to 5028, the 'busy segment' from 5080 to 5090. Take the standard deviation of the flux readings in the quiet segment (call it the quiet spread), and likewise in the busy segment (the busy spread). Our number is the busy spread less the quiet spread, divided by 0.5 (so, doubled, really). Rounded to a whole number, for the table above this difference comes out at -4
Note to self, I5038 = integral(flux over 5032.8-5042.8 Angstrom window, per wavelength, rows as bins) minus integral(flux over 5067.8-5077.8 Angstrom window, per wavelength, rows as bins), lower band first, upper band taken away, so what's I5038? -42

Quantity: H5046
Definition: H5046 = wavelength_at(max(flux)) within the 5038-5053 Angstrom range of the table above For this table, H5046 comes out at 5044.0 Angstrom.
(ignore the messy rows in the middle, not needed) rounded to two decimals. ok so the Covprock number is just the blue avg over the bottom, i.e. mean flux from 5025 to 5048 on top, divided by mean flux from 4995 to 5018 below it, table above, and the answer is 0.78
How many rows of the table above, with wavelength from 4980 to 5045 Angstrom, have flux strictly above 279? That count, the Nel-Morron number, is 14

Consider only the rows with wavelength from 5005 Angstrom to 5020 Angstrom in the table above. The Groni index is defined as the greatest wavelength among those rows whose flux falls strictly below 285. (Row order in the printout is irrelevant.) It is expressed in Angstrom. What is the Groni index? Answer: 5019.0 Angstrom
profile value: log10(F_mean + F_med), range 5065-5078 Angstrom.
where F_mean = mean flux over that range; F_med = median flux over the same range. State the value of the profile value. 2.75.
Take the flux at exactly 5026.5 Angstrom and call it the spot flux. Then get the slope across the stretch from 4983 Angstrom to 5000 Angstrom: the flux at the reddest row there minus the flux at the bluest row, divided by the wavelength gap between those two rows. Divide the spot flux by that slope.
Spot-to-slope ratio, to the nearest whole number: 52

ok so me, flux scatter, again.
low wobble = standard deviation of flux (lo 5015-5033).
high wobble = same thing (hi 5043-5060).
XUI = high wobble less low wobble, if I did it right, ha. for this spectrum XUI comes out -4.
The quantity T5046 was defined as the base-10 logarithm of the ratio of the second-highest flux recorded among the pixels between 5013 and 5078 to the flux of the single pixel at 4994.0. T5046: -0.013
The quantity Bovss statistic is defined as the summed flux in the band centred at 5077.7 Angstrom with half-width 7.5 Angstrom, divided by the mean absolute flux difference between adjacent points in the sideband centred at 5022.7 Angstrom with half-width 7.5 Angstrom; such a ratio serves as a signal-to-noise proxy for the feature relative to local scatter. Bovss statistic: 186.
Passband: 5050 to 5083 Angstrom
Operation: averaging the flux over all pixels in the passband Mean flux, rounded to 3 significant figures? 277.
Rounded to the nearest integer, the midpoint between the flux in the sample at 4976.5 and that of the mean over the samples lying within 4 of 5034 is 290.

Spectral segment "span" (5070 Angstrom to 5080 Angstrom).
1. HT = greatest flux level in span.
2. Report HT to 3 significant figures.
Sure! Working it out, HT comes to 285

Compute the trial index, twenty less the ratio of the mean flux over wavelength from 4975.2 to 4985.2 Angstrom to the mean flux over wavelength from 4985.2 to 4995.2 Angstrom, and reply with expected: 19.0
